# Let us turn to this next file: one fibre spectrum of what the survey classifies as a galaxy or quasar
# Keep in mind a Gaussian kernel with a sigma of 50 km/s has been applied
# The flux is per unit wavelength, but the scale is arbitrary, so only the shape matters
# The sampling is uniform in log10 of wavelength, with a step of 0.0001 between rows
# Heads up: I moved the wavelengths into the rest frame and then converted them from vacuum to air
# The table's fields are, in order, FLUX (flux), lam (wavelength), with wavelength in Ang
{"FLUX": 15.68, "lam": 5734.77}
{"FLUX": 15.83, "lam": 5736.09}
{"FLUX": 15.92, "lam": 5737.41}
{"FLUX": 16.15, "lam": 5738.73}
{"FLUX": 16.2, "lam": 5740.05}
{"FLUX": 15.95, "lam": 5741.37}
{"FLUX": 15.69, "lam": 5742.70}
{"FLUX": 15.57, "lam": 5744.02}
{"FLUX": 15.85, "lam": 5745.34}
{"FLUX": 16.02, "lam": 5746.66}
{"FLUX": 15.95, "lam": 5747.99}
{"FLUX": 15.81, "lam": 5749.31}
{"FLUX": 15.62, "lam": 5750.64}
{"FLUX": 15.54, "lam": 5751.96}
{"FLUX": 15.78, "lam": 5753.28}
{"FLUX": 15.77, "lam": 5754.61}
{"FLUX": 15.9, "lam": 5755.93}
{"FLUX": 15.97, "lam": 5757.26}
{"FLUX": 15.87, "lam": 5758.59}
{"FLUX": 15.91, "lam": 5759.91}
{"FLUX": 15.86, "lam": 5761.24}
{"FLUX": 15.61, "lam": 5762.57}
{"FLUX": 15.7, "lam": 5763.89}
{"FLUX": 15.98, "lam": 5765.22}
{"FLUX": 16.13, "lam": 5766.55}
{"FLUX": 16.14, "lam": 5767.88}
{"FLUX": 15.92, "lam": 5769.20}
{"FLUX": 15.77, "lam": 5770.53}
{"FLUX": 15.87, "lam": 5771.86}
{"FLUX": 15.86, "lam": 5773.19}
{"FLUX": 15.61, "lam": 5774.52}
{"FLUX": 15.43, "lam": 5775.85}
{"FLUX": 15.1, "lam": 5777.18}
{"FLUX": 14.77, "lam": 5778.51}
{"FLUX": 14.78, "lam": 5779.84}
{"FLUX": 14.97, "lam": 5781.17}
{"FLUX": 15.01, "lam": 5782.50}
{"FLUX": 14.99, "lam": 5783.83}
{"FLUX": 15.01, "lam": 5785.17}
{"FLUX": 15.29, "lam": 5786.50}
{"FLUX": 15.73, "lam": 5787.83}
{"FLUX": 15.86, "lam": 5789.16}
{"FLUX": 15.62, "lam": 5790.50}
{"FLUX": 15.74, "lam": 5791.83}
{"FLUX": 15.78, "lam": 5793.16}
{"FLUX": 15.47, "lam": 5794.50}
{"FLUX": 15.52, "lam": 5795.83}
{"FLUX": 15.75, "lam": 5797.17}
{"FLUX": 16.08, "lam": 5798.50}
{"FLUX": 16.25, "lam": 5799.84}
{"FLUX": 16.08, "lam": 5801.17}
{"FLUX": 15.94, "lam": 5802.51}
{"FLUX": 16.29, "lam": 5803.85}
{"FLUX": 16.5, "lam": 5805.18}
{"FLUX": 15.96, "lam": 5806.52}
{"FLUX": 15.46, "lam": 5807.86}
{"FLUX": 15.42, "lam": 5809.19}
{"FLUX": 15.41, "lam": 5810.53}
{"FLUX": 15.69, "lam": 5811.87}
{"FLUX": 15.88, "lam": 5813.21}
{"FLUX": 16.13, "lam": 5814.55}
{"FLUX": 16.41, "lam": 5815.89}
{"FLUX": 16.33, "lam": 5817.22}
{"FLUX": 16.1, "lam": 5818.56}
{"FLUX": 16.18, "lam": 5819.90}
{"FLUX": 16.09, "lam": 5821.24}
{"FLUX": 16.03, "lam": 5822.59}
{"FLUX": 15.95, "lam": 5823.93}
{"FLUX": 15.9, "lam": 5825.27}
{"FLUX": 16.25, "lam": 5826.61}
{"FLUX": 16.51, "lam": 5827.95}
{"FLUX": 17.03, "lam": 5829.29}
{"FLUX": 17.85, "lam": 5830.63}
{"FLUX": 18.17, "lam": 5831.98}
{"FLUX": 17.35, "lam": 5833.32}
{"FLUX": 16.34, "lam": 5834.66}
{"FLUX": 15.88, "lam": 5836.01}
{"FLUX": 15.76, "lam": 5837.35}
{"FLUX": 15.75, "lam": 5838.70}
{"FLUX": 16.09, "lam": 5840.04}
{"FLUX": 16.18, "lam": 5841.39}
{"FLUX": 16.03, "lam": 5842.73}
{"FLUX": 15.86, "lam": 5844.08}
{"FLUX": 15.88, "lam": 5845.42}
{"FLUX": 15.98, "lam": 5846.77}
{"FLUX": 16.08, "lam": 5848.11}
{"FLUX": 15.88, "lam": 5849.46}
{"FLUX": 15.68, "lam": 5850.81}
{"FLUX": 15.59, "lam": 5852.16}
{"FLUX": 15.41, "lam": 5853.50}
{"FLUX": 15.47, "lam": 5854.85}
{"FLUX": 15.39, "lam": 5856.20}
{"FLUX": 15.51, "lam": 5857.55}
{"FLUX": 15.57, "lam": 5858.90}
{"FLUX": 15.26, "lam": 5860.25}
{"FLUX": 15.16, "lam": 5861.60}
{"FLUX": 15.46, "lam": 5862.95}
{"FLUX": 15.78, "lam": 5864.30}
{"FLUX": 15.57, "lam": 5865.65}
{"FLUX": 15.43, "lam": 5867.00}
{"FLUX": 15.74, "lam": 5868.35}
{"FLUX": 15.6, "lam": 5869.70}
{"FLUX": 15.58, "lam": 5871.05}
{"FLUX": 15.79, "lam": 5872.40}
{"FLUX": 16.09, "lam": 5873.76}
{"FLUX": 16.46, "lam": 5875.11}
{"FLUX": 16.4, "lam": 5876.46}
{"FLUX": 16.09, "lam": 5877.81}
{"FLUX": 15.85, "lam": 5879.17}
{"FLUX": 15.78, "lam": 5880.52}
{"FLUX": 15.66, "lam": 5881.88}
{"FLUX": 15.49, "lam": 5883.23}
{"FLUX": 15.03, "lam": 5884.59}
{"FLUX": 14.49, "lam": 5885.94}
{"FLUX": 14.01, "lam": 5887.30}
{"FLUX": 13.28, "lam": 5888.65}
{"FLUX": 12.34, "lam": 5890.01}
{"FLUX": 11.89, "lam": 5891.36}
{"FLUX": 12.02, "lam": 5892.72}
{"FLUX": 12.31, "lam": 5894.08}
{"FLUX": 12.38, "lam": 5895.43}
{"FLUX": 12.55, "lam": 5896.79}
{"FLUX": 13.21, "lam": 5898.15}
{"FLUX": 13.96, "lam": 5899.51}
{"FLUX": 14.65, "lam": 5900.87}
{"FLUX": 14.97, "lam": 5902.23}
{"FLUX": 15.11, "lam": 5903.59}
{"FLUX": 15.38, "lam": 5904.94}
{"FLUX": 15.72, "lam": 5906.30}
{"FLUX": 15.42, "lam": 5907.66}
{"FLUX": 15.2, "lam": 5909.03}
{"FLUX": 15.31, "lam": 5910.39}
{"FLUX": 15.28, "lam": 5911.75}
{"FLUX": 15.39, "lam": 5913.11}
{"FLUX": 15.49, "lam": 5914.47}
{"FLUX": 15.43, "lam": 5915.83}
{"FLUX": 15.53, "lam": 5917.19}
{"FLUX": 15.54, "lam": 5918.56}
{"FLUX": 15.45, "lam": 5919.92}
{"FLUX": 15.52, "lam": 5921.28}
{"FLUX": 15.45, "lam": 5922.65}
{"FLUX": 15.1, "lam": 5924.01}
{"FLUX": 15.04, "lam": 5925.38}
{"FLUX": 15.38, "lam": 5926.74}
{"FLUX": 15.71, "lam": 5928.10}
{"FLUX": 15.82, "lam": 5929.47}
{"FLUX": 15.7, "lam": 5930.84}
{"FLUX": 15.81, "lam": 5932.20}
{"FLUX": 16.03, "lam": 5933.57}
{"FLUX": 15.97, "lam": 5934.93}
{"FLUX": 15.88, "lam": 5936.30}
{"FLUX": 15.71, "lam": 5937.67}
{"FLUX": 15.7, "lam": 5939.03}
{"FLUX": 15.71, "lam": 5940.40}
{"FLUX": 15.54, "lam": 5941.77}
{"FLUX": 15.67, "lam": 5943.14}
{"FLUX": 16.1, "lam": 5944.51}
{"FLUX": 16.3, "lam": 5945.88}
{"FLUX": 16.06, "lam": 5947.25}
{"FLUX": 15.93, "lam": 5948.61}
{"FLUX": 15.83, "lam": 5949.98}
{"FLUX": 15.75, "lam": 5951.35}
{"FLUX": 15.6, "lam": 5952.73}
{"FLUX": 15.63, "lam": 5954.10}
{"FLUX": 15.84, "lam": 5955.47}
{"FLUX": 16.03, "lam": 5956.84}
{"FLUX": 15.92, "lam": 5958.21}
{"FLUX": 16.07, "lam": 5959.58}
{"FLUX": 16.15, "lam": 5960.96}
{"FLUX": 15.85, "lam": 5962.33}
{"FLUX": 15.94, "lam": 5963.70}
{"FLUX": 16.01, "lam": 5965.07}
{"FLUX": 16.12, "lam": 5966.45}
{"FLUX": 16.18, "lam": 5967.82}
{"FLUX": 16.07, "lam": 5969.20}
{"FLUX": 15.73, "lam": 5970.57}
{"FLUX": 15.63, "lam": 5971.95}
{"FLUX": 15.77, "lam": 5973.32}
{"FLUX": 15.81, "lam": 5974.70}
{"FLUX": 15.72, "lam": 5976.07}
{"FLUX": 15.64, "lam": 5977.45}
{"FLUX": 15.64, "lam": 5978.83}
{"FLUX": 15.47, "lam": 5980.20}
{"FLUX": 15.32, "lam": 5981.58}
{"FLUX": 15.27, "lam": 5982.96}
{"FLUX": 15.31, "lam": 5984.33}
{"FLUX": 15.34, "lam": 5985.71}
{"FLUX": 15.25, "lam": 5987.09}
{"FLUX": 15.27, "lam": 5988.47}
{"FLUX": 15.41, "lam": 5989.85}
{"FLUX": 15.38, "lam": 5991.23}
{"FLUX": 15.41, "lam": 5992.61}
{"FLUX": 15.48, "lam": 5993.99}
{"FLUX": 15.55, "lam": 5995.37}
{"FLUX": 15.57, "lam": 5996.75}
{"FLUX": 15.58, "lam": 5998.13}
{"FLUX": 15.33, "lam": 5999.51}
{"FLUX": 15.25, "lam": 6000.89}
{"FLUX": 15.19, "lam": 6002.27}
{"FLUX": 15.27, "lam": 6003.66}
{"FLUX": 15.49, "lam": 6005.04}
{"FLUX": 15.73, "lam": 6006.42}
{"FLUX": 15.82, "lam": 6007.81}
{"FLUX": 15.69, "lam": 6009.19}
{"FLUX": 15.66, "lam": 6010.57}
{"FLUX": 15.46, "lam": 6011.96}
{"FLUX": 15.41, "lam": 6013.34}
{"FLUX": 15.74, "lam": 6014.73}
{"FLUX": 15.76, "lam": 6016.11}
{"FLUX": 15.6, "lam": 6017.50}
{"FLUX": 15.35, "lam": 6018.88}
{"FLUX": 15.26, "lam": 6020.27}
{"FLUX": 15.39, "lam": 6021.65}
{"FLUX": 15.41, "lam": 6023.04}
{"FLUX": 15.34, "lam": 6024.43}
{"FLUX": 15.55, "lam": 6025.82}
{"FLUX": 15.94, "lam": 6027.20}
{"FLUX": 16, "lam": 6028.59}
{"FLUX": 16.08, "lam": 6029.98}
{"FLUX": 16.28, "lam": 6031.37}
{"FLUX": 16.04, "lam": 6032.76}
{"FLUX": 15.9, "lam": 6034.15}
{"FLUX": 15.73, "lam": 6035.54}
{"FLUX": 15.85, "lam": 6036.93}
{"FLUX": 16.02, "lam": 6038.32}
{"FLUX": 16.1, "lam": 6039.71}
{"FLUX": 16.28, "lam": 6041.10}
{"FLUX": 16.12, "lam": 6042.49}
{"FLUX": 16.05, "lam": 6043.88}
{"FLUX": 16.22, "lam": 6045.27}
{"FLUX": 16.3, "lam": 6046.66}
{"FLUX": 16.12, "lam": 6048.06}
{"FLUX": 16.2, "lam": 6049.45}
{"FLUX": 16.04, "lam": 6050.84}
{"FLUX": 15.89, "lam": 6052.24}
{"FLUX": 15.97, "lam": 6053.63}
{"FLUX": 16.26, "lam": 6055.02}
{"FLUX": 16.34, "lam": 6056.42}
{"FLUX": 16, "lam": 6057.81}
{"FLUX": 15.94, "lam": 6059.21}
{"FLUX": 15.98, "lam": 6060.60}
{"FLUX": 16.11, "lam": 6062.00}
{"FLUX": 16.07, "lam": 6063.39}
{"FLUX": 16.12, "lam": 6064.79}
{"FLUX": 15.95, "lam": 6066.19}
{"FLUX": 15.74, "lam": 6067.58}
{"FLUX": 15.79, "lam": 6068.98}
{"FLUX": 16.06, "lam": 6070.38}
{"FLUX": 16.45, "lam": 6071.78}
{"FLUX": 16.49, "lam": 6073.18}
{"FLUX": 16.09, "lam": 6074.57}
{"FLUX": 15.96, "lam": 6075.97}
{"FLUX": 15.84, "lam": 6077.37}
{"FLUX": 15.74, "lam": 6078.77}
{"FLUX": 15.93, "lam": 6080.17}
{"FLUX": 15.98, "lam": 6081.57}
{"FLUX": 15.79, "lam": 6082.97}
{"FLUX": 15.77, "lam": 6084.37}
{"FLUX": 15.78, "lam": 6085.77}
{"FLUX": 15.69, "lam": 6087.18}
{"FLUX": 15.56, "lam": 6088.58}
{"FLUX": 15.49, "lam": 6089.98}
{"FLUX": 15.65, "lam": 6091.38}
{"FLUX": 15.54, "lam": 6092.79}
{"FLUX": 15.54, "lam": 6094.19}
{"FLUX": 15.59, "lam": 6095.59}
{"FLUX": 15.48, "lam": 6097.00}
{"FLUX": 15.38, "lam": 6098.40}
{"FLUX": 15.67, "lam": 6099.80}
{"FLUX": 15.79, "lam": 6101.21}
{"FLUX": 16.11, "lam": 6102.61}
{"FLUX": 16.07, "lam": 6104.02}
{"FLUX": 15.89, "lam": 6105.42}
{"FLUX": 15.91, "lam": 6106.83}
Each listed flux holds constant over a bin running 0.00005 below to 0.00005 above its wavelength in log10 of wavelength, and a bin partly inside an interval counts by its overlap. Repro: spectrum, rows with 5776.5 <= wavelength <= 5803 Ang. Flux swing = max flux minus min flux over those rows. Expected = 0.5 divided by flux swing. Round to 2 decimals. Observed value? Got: 0.34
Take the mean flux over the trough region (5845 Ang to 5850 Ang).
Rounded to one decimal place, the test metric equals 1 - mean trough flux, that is -15.0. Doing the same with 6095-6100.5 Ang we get -14.5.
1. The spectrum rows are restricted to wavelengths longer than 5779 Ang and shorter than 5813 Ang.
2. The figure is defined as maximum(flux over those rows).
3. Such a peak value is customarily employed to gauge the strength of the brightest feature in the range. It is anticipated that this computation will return 16.5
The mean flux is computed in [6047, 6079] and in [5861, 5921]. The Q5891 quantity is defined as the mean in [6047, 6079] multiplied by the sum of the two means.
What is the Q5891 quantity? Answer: 497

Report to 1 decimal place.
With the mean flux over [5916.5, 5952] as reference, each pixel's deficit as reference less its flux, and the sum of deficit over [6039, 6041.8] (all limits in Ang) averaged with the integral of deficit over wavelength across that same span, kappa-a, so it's -1.2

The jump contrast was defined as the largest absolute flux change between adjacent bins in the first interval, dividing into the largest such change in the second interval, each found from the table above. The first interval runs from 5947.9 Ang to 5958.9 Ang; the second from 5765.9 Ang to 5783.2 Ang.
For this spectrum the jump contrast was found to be 1.57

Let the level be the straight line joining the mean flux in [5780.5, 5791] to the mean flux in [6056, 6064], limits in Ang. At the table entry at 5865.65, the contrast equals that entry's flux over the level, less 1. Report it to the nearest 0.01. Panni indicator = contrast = 0.00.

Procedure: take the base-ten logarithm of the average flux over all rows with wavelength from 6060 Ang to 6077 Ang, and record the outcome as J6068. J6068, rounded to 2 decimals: 1.21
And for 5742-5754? 1.20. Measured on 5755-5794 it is 1.19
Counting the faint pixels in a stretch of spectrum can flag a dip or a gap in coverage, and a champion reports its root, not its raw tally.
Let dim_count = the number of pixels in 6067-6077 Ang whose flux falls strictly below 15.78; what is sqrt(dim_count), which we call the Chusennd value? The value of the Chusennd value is 1.0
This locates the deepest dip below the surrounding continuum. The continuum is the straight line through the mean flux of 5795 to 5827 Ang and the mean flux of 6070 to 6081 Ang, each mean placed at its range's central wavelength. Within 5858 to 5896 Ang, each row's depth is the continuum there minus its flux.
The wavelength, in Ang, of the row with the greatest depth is 5891.36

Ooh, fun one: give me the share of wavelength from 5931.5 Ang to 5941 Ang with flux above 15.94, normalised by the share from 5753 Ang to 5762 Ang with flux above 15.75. 0.29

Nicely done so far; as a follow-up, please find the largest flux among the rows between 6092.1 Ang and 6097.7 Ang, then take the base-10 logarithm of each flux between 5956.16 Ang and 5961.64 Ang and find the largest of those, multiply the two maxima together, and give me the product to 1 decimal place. 18.8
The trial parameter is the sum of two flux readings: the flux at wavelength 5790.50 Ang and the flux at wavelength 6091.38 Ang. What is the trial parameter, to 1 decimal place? 31.3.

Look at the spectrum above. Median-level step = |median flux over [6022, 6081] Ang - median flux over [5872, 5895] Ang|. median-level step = 0.54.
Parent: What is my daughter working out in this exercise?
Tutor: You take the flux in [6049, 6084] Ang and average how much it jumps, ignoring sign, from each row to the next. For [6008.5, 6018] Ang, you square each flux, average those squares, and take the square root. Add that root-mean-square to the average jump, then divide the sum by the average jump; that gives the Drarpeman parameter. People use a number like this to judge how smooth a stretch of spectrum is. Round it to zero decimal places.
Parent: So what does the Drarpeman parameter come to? 101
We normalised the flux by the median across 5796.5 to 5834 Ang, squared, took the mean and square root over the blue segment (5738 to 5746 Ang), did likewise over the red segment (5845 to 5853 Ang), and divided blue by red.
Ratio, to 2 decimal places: 1.00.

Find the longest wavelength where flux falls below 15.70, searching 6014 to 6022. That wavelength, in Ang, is 6021.65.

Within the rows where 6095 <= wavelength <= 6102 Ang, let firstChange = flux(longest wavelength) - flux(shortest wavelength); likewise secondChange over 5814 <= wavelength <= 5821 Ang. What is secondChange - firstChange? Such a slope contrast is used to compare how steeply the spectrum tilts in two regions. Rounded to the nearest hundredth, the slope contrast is -0.15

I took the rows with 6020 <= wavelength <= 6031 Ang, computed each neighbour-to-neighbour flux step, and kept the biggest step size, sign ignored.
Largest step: 0.39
